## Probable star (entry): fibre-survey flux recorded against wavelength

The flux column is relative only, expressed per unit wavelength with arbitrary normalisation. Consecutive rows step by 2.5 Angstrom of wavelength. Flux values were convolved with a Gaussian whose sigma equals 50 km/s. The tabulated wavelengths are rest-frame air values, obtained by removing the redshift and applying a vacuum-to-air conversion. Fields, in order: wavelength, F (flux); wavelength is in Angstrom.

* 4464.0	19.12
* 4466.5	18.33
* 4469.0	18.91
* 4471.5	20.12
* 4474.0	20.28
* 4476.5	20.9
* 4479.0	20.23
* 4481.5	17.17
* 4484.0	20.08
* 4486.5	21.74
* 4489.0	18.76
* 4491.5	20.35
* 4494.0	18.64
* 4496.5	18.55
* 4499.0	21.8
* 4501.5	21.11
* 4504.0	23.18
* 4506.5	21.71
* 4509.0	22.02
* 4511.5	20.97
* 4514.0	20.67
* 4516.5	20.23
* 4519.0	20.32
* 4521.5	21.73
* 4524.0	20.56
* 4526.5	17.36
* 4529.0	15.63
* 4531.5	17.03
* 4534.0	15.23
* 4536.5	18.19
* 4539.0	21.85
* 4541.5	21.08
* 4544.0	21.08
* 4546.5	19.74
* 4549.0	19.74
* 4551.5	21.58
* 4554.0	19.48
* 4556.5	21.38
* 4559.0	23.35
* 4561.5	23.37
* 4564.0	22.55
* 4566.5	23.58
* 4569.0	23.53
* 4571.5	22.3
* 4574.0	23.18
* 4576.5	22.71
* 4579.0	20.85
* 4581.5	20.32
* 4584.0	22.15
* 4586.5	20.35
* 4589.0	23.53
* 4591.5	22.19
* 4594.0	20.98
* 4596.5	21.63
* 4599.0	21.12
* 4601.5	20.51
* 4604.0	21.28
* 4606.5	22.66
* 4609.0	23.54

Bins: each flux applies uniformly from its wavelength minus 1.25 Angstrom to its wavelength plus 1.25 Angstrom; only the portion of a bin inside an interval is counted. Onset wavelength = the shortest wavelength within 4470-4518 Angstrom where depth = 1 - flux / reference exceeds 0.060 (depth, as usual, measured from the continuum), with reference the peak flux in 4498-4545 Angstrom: 4471.5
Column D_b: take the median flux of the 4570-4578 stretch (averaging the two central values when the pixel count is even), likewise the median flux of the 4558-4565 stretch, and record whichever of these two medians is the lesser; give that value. 22.7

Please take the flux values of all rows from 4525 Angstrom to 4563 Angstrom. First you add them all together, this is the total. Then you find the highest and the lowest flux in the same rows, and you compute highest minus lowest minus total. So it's -288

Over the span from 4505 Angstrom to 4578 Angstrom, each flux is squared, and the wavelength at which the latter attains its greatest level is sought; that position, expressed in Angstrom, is 4566.5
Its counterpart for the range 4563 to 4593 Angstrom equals 4566.5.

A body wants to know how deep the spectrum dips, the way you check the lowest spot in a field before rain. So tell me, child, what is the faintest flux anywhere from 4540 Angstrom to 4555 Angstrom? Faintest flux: 19.48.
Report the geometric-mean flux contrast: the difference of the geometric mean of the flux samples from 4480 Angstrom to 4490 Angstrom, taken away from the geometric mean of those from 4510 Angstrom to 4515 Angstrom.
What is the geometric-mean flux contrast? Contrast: 1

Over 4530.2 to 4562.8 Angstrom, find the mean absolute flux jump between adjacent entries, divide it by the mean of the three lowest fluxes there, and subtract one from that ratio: -0.91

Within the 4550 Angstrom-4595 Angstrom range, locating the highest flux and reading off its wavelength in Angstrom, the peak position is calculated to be 4566.5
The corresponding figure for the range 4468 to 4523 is 4504.0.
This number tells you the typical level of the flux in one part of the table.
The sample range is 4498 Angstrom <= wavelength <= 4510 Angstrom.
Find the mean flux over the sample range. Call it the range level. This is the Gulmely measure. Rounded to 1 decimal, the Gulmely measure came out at 22.0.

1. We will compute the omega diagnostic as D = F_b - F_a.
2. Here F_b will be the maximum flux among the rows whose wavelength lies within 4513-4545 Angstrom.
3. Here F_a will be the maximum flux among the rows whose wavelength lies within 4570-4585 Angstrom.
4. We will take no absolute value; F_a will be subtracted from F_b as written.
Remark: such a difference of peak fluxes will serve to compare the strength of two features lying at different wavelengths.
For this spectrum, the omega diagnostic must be -1.33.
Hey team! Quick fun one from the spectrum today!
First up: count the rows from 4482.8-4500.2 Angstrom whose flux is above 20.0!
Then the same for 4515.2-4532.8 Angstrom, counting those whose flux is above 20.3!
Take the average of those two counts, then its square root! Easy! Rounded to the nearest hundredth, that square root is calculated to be 1.87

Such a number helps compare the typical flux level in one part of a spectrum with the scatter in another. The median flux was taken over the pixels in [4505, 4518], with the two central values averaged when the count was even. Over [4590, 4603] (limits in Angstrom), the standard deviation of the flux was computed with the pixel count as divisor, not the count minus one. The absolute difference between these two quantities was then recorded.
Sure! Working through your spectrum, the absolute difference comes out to 20.4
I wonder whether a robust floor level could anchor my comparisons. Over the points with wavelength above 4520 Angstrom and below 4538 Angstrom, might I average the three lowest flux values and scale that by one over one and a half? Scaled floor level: 10.6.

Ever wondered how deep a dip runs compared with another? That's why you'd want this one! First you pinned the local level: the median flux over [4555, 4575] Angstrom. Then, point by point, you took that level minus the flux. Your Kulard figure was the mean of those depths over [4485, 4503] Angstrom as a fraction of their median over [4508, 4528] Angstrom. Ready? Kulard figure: 1.2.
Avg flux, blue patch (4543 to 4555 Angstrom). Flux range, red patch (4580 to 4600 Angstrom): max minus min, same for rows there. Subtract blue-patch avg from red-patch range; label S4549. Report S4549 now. -17.1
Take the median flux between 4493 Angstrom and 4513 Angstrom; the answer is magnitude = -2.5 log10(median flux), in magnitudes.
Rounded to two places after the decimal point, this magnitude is -3.33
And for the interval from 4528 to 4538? -3.03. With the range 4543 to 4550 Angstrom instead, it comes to -3.24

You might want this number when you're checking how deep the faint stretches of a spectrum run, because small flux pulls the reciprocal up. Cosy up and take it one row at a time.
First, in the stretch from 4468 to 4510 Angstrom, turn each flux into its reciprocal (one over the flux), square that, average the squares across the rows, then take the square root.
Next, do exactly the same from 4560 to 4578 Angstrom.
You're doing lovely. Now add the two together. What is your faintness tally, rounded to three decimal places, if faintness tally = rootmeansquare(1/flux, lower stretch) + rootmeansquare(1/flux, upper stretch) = 0.093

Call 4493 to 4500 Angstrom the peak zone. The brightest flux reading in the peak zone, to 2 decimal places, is 21.80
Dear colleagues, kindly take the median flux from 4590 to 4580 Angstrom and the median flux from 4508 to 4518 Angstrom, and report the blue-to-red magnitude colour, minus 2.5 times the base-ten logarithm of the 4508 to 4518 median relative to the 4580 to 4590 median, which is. 0.02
